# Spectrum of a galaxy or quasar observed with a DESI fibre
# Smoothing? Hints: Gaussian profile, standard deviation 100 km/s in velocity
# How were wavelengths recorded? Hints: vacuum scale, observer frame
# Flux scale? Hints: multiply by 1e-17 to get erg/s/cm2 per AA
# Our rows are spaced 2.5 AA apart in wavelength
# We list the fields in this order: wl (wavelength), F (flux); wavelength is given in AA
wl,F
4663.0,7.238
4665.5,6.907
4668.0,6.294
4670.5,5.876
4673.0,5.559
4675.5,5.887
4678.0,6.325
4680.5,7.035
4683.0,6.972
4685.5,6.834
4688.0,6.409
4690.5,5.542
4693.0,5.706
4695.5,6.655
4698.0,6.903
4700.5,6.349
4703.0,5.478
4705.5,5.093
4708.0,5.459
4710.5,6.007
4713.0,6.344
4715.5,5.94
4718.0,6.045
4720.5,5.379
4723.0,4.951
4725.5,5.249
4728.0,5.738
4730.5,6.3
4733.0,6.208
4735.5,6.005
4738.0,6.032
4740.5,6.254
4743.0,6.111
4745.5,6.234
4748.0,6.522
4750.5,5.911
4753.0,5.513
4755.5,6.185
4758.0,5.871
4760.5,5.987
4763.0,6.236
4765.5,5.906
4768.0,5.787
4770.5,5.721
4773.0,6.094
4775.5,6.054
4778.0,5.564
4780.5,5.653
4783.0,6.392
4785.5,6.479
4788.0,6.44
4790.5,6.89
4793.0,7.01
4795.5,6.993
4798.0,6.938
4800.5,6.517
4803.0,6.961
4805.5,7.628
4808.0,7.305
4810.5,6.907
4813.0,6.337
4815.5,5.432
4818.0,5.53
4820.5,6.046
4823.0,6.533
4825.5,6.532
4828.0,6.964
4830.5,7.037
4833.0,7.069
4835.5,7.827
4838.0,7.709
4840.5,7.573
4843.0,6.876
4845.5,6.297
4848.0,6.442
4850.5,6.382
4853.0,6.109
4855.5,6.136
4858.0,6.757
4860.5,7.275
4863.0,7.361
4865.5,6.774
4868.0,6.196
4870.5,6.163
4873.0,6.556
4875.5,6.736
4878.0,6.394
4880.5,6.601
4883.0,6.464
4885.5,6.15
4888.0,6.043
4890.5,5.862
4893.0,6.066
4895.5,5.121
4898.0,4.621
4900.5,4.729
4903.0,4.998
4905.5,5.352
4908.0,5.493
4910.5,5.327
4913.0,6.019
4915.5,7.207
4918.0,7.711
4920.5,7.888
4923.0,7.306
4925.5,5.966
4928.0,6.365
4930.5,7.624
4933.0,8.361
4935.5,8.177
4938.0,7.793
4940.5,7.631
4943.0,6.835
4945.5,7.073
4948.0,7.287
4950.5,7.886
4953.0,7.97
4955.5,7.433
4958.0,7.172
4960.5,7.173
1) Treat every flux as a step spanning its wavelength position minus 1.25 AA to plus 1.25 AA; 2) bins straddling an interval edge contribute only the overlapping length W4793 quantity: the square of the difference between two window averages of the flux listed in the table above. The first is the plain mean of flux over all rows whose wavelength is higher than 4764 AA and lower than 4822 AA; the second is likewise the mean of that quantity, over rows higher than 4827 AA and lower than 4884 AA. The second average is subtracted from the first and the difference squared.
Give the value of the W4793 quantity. 0.16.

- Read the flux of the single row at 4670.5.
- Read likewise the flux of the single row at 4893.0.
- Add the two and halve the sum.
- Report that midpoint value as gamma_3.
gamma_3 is 6.0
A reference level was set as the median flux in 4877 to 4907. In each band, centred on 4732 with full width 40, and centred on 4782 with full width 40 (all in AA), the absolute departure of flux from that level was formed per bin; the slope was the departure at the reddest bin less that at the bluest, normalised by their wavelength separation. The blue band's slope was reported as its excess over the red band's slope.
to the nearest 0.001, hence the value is -0.017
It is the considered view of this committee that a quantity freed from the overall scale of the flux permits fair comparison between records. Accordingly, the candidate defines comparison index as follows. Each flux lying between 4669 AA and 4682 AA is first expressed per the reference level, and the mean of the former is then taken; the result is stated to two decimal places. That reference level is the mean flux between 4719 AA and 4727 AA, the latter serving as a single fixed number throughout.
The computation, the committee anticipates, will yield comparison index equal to 1.18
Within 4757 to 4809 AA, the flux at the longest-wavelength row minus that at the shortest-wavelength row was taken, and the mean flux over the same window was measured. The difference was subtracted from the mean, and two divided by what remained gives 0.40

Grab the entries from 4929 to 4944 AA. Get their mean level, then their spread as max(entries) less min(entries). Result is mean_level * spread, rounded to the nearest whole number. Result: 12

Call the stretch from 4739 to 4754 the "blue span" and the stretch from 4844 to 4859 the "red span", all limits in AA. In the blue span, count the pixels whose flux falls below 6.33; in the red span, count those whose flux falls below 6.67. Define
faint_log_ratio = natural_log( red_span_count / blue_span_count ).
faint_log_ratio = 0.0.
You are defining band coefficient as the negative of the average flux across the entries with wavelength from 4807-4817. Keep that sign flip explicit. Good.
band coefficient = -6.5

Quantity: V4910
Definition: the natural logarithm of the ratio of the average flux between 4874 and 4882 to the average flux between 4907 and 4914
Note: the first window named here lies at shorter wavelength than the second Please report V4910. 0.16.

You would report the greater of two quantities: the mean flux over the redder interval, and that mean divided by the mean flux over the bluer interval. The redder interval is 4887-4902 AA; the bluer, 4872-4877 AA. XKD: 5.4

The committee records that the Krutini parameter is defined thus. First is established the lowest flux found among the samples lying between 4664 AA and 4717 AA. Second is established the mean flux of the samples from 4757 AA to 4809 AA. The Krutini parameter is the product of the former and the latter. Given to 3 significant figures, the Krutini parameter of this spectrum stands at 32.6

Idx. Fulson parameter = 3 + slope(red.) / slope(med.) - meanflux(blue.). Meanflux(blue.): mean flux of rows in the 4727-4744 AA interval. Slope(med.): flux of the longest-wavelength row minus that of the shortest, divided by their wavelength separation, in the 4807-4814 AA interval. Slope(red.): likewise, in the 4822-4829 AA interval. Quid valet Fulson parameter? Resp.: -3.5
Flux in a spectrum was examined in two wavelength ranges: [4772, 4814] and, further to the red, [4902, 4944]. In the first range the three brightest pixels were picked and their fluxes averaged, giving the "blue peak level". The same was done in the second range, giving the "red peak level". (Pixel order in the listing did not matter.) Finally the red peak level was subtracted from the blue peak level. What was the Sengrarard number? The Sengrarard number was -0.83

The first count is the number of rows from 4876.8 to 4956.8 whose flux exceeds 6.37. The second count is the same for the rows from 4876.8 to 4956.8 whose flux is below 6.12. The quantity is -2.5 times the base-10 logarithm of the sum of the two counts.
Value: -3.69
